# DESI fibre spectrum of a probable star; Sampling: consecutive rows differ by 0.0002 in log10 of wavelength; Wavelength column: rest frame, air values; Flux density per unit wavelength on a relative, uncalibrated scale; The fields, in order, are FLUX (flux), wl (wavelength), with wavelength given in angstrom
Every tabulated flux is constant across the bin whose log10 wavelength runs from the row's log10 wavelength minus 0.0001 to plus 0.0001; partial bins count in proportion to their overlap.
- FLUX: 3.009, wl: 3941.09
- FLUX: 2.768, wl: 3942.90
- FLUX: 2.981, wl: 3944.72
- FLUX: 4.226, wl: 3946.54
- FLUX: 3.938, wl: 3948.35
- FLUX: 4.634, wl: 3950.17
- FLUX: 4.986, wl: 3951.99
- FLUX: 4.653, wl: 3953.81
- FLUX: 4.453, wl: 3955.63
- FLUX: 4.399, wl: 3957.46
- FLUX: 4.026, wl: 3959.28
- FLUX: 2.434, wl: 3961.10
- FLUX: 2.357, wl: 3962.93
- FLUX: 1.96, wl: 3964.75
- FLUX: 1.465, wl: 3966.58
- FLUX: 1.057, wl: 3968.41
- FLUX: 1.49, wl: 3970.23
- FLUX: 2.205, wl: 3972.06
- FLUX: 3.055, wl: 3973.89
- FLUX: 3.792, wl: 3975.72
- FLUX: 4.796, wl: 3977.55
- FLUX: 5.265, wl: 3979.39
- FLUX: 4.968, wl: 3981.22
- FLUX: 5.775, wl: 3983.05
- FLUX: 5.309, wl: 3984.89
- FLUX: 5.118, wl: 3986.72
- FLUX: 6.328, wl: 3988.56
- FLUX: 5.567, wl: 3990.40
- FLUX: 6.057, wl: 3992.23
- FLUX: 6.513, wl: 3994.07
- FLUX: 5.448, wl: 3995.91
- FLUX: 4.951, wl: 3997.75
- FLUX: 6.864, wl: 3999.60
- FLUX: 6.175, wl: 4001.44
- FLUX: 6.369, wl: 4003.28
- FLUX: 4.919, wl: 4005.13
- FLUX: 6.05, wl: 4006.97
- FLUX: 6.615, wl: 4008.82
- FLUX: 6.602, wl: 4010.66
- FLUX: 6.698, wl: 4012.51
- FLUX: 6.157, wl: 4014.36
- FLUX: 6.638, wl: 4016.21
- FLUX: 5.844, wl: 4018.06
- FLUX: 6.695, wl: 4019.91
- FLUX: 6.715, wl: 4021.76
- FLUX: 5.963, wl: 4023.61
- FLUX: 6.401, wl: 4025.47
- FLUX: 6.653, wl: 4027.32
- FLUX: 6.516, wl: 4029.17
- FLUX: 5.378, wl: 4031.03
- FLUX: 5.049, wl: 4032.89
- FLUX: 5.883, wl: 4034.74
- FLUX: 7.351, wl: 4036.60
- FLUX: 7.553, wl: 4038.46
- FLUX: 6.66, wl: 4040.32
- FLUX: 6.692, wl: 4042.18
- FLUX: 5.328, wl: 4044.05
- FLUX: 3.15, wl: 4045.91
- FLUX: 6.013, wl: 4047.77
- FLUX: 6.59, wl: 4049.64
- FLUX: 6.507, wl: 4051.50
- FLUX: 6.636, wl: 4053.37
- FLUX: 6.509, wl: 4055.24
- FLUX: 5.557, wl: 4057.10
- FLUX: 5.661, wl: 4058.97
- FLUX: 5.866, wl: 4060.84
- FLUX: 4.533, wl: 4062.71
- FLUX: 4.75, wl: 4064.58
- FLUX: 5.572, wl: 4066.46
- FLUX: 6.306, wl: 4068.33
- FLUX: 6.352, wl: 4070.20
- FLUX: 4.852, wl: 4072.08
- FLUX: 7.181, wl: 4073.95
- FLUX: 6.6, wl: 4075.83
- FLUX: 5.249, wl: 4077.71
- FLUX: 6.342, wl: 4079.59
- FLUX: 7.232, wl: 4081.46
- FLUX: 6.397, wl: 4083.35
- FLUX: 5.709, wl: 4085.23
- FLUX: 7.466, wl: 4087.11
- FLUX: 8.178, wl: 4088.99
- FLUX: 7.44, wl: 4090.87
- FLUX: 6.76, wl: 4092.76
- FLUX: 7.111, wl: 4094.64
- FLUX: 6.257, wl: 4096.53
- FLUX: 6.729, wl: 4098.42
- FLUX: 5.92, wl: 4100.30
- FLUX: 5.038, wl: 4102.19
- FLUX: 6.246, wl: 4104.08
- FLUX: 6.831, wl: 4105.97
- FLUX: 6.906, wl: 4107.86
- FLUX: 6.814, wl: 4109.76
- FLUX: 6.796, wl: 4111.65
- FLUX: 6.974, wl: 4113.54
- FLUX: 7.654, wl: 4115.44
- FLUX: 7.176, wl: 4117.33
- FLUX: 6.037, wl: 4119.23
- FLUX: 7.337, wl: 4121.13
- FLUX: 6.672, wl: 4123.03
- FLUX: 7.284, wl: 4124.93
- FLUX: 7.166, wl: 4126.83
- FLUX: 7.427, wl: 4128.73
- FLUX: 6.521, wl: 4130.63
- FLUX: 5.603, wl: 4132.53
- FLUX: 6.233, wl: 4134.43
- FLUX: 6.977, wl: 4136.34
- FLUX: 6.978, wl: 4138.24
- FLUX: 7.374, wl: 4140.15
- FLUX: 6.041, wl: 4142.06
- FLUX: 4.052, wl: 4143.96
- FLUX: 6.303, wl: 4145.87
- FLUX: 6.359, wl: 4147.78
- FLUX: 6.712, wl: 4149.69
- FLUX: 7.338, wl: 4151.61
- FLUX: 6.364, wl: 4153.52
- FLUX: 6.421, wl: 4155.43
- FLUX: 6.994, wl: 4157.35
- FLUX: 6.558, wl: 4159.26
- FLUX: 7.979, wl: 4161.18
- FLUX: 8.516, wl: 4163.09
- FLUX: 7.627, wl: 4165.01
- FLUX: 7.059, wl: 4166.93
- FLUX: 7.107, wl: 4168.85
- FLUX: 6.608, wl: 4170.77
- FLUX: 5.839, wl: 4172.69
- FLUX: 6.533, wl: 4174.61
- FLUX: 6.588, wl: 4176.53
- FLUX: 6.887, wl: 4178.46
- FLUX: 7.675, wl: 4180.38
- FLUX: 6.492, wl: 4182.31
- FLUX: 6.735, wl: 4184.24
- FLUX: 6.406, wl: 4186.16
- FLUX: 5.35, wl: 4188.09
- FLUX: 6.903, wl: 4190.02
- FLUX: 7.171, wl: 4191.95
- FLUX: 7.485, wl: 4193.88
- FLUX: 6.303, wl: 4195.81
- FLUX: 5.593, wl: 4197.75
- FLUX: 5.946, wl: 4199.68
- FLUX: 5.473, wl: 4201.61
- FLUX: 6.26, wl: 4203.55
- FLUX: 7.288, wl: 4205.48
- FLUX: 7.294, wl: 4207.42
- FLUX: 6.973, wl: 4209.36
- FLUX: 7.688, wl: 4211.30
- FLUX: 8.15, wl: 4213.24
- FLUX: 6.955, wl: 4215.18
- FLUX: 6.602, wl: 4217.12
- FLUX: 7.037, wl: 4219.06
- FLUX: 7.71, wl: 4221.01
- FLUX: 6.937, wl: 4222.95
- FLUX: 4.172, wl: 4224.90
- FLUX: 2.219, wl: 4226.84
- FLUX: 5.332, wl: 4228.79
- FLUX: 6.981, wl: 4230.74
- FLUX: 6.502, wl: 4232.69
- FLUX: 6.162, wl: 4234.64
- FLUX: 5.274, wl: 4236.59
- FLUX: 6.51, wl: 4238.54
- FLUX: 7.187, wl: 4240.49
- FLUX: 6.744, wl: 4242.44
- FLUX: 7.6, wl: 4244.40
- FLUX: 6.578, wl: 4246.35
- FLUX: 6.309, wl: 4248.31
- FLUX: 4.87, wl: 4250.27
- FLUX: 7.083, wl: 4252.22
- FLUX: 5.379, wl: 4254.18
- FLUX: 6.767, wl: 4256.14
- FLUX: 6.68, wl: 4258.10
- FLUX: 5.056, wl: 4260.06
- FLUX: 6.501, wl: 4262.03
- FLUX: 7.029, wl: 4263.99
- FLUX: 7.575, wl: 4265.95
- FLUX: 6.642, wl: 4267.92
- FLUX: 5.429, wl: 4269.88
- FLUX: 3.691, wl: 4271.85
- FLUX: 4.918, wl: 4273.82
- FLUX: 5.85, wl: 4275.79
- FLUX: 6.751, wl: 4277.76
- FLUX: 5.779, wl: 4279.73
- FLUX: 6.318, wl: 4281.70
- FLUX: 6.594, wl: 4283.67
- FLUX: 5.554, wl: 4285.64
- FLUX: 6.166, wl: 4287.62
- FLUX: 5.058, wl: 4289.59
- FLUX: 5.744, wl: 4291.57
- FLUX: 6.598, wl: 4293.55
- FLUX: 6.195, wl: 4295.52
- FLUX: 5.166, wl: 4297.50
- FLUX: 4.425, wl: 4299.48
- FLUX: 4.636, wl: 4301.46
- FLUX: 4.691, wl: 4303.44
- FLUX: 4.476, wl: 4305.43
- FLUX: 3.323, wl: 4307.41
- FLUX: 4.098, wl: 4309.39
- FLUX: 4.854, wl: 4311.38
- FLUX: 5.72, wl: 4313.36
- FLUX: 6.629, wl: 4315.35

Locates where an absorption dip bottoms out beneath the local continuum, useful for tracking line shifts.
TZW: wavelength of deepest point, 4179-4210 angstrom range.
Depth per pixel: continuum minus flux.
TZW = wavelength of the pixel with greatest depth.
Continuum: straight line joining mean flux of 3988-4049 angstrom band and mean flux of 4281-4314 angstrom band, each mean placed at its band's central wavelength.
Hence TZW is 4188.09 angstrom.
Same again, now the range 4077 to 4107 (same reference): 4102.19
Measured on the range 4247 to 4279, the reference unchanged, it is 4271.85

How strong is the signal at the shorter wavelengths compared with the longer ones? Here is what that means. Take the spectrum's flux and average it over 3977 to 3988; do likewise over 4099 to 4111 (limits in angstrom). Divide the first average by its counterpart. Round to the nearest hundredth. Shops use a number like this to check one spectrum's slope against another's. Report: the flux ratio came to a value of 0.83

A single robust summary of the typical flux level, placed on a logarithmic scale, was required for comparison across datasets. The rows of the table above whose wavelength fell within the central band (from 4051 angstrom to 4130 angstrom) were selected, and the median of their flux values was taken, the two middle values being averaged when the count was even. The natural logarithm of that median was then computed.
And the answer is 1.89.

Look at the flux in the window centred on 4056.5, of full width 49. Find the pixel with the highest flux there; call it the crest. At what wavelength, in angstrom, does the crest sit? 4038.46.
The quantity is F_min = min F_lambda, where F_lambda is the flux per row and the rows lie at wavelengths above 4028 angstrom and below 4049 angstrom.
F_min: 3.15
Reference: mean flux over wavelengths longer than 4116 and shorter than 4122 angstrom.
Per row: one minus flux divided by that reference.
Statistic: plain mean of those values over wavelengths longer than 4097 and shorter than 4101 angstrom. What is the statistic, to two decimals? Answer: 0.08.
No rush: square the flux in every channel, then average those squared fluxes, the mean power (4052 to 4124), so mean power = 42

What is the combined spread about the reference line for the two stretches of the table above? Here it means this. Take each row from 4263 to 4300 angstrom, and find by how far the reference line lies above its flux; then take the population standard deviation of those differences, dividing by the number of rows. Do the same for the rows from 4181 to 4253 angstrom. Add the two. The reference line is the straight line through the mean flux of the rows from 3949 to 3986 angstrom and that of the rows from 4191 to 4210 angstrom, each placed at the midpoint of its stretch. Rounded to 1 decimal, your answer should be 2.1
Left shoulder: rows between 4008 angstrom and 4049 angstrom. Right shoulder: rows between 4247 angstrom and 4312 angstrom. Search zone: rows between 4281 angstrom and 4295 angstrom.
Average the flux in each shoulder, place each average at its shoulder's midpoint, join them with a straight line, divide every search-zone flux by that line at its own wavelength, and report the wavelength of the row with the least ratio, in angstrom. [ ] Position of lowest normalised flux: 4289.59 angstrom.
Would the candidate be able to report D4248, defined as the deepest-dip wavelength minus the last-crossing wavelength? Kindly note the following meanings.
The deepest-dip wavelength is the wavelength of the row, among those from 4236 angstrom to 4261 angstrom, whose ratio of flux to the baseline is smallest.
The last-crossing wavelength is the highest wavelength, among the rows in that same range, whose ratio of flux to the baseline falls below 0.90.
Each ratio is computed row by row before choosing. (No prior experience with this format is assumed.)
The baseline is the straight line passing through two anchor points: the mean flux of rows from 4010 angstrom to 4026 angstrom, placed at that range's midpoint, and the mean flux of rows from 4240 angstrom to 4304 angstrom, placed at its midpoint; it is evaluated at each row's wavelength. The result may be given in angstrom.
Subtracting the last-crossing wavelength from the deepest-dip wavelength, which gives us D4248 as -9.8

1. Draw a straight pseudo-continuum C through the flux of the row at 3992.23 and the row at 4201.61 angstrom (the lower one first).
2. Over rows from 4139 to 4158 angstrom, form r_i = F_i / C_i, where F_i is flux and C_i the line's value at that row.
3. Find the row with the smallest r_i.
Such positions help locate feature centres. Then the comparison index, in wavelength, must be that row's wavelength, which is 4143.96 angstrom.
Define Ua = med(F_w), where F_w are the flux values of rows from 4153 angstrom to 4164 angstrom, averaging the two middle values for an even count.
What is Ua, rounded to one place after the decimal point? 6.8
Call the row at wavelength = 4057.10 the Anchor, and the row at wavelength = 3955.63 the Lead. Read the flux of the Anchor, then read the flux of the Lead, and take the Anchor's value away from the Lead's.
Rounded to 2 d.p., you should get -1.10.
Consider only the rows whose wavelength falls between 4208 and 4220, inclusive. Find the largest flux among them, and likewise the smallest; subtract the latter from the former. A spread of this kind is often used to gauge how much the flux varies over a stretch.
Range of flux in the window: 1.5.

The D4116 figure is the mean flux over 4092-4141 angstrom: 6.7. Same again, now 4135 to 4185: 6.8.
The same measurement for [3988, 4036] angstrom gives 6.1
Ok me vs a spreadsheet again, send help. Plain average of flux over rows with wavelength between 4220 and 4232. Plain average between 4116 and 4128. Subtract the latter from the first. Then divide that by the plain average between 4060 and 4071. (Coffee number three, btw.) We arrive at -0.25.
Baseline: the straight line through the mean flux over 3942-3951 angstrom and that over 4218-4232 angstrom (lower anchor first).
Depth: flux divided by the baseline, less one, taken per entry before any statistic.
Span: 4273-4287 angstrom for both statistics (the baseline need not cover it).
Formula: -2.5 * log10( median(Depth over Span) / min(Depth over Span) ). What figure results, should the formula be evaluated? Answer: 1.5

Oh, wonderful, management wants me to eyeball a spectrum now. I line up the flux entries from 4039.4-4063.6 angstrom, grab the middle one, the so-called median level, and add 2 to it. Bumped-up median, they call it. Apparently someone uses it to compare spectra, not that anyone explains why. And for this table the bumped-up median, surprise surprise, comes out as 8.01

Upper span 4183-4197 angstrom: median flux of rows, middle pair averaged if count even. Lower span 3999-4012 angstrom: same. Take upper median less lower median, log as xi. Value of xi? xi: 0.37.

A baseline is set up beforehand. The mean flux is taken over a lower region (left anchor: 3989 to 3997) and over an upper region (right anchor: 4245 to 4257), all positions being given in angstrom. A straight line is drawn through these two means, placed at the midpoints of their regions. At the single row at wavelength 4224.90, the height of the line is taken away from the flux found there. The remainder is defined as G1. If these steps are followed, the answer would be -2.0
